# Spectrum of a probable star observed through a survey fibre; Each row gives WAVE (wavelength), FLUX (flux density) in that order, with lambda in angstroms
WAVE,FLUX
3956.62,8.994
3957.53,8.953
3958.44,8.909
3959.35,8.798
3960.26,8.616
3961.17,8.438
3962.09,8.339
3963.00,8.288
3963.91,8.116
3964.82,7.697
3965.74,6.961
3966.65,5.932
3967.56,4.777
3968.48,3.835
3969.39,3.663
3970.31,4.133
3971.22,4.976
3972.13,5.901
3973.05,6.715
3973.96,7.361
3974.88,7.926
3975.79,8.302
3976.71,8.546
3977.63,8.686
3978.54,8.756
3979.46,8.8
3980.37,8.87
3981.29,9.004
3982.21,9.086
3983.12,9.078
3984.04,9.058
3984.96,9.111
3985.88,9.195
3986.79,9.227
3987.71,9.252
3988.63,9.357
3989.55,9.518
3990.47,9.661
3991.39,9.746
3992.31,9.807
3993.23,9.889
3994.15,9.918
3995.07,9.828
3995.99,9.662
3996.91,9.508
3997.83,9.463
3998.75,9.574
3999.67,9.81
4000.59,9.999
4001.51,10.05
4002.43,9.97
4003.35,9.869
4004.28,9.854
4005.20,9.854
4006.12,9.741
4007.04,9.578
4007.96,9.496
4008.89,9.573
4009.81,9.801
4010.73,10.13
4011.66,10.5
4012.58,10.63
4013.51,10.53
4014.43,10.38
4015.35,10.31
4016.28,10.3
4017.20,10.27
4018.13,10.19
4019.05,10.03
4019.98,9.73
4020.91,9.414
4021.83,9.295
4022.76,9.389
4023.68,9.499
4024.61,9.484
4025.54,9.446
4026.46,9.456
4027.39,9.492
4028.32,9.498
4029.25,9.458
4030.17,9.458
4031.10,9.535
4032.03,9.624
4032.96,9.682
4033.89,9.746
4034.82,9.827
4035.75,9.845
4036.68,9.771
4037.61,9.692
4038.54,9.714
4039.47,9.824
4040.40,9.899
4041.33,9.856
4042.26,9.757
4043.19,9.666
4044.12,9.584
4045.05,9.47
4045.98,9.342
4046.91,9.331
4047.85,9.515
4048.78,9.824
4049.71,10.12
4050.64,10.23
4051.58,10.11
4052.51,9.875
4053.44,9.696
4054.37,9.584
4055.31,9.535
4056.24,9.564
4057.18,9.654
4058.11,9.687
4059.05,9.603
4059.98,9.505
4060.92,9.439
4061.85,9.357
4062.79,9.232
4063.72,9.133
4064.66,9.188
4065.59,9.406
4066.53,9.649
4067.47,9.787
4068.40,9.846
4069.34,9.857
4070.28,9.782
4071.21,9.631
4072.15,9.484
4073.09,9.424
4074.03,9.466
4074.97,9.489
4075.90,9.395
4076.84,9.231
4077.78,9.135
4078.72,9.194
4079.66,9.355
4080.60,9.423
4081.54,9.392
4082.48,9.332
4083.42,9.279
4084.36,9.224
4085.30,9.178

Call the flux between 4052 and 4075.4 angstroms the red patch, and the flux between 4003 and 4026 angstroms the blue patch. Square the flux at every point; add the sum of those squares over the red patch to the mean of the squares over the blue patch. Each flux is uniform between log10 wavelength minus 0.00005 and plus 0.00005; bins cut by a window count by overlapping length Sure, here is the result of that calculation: 2381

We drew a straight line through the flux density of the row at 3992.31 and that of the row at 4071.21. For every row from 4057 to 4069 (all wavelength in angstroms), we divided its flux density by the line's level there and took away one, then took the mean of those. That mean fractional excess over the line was -0.016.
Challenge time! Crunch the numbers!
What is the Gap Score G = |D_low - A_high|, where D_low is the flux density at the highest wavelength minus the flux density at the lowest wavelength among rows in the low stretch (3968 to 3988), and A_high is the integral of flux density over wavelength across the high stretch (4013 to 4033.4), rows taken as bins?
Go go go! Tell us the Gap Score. 193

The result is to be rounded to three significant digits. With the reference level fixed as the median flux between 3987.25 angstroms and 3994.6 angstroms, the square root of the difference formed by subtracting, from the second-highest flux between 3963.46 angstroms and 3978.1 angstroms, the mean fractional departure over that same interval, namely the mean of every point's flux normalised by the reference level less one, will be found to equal 2.98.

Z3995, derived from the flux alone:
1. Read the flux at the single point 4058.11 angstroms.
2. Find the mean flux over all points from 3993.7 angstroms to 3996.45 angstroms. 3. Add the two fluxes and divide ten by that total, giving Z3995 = 0.513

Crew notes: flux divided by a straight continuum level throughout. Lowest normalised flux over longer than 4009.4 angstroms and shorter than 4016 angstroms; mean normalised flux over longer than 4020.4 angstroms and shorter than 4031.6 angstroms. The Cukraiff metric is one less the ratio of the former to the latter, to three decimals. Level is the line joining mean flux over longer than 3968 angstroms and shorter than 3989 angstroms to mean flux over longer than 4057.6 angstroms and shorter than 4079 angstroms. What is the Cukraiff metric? -0.075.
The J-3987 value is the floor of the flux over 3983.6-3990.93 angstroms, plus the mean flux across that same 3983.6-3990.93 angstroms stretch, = 18.4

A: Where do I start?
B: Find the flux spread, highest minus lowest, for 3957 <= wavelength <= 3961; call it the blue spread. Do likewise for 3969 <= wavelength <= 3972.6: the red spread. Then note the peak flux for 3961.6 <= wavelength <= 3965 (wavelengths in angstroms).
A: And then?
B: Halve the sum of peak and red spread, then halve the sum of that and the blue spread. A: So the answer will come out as 2.81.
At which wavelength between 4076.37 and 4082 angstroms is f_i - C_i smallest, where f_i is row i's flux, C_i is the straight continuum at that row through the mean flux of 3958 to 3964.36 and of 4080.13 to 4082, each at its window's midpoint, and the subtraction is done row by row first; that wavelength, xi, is 4077.78 angstroms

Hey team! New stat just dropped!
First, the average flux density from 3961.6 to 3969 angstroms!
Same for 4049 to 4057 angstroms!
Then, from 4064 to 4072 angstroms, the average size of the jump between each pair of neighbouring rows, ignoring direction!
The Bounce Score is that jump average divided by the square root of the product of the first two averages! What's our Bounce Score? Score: 0.016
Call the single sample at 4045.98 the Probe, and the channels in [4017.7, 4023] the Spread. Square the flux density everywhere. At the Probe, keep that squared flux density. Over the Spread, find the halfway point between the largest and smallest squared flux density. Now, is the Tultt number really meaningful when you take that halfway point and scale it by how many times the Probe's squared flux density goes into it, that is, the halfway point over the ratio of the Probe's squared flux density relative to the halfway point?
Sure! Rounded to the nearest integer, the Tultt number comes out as 104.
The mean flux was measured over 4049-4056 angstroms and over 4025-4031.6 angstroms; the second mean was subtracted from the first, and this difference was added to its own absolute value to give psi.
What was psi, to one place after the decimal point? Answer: 0.8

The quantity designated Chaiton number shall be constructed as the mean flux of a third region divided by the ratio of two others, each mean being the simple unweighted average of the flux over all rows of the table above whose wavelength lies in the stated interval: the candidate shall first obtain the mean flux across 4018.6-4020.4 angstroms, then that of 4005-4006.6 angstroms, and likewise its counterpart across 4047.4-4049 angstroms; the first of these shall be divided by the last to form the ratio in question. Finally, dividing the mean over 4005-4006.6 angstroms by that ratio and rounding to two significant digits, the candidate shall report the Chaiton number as 9.6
